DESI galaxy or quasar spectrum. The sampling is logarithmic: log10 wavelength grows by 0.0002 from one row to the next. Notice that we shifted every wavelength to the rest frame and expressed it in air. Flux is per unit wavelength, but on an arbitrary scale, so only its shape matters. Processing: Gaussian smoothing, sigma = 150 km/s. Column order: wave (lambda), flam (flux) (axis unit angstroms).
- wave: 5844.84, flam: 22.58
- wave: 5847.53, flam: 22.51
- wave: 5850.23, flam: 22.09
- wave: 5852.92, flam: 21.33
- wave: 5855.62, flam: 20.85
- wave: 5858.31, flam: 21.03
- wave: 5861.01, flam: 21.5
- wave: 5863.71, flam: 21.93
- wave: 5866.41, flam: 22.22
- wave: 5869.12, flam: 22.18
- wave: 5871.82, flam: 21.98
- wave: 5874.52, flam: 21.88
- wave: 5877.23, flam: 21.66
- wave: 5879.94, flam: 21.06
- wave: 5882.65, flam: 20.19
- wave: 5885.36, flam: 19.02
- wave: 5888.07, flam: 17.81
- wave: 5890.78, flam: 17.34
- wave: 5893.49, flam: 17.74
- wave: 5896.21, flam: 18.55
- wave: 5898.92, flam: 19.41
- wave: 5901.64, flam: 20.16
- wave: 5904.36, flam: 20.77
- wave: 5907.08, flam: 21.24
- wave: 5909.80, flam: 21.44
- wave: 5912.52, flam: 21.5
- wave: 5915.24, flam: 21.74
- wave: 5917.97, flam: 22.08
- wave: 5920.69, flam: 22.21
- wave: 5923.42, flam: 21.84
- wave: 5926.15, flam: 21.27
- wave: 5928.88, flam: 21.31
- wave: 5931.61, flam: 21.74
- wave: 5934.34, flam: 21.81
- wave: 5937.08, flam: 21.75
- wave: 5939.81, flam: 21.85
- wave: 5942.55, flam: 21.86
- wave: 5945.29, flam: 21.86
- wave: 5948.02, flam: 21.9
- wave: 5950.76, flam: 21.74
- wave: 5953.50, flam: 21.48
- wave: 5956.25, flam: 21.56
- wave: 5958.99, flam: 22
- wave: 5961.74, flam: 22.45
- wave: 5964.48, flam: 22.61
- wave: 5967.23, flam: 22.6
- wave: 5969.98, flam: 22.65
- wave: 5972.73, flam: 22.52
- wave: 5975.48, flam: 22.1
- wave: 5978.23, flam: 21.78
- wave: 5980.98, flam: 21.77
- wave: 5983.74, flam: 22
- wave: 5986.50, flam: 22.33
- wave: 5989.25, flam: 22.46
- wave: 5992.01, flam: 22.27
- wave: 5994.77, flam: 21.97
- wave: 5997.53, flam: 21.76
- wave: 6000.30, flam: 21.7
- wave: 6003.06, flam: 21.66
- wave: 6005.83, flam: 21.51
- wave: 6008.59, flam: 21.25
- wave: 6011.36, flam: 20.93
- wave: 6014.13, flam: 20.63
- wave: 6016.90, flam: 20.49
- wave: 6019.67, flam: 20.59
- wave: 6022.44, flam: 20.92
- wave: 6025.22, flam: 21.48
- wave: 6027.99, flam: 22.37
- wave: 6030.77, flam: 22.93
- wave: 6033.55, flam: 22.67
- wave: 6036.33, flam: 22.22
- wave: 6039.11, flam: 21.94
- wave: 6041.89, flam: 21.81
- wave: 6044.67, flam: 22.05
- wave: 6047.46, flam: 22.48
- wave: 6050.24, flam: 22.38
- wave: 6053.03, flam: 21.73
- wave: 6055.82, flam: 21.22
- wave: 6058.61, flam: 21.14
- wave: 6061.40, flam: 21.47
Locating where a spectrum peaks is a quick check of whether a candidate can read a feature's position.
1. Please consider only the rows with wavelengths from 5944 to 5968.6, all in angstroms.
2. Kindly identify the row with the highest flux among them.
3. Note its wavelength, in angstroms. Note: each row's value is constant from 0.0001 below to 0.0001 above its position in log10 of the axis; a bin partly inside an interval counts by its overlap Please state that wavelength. 5964.48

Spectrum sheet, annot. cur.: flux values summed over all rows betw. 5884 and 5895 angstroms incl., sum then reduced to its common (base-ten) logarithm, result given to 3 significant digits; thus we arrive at 1.86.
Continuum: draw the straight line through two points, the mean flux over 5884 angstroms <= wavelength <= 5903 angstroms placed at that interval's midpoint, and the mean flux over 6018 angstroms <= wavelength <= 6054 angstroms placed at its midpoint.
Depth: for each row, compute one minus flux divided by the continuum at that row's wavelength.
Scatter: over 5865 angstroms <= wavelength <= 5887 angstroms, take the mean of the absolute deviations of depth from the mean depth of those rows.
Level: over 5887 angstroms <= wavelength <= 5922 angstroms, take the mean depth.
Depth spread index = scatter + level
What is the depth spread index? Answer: -0.01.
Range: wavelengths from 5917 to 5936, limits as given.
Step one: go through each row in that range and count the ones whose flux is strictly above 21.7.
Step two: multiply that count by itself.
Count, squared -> 25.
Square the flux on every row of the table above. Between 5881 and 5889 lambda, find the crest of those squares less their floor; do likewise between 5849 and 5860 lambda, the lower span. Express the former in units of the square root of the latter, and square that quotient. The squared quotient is 154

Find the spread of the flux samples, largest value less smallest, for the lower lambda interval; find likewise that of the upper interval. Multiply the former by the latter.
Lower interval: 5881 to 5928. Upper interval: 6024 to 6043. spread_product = 7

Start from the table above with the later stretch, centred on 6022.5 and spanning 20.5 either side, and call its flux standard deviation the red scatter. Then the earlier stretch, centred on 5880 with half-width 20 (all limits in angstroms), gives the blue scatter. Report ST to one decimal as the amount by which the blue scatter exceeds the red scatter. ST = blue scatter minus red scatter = 1.0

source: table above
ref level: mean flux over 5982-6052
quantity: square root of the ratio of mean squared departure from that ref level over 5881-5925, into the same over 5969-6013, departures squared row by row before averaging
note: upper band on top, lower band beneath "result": 0.21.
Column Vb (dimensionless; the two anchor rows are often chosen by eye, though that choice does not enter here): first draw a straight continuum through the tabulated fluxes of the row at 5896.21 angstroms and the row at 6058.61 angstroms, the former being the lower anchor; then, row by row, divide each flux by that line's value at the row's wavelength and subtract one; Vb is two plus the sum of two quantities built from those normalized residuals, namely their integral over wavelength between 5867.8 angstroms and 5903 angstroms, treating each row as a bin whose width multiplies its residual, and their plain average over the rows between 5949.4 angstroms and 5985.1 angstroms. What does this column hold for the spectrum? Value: 5.1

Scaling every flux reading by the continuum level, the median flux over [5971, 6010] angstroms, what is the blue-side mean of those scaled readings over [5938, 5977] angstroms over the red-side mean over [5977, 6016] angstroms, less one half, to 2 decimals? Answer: 0.52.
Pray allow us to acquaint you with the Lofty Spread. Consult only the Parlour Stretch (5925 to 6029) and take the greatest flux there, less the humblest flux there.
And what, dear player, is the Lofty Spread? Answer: 2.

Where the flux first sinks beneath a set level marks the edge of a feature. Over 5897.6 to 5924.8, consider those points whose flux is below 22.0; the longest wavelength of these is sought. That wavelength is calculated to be 5923.42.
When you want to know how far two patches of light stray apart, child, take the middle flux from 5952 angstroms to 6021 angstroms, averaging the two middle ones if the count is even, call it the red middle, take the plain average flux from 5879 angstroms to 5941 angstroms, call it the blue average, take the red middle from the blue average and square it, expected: 1.4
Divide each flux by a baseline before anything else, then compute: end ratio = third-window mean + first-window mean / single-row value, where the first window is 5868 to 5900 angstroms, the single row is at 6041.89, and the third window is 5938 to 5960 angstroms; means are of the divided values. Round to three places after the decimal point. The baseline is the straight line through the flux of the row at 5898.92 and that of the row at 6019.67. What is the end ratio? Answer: 2.080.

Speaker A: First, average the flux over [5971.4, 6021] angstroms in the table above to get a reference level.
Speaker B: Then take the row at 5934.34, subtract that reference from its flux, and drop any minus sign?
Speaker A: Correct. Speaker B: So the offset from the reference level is 0.16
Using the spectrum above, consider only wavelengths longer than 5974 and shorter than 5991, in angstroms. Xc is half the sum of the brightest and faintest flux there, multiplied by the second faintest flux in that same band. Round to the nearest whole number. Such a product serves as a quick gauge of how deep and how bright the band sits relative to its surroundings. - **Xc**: 482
